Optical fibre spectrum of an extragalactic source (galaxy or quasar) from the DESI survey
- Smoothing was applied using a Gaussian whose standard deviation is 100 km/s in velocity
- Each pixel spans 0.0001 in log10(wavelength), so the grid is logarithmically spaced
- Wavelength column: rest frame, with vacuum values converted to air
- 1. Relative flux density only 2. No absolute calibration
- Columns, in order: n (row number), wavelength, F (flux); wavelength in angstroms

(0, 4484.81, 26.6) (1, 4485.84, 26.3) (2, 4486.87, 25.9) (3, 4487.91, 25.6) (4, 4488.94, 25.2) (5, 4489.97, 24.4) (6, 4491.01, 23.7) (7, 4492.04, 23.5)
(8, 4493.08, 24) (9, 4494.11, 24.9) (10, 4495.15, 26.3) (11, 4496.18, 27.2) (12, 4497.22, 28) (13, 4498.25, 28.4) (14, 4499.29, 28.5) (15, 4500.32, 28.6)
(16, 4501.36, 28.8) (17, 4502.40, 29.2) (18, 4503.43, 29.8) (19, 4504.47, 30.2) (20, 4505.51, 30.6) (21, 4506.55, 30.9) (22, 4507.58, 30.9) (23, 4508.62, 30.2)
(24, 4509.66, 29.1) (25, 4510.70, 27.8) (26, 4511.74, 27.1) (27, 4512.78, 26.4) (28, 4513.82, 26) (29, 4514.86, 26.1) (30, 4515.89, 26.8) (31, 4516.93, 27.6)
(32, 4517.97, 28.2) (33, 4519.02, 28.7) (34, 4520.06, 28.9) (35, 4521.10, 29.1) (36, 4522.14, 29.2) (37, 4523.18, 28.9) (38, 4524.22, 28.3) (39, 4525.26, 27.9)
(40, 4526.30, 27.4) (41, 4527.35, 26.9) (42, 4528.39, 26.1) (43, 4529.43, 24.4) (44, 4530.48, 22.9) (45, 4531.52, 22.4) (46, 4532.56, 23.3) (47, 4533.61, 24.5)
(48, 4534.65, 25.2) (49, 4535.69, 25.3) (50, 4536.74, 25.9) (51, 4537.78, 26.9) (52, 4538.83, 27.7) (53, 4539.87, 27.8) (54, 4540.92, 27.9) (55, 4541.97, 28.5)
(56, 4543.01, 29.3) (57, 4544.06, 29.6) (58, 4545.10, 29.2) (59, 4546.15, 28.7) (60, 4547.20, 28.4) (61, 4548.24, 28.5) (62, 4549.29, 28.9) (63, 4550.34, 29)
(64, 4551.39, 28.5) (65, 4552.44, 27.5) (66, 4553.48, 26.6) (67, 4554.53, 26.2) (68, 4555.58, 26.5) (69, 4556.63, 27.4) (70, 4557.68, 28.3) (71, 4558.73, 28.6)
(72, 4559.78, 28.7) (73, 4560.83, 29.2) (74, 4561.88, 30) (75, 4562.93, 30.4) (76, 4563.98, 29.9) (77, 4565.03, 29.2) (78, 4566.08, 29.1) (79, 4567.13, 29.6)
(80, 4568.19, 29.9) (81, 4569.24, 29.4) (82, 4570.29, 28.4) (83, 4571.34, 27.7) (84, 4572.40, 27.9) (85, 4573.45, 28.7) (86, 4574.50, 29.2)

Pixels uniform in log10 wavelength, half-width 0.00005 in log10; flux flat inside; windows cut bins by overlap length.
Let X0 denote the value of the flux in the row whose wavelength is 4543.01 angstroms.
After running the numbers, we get 29.3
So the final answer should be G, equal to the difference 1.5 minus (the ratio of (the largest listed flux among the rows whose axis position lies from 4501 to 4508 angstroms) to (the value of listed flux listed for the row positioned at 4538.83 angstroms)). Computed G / 0.384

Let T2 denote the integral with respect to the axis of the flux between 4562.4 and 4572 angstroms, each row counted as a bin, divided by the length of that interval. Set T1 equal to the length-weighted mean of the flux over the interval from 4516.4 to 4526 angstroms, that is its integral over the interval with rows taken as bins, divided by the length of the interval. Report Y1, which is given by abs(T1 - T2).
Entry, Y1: 1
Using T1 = 28.5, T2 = 29.3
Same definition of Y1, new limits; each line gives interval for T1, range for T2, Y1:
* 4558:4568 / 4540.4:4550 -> 1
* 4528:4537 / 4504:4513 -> 5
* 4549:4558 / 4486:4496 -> 3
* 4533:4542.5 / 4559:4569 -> 3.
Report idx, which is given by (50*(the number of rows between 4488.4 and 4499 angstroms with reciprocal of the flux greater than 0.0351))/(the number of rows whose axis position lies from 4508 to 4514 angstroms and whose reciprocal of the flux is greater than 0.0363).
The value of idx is 167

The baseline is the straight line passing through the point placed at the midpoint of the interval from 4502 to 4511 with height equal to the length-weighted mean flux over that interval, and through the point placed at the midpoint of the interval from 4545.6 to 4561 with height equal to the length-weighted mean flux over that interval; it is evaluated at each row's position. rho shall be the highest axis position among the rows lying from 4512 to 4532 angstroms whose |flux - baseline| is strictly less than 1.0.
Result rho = 4524.22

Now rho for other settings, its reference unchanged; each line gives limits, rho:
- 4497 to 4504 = 4503.43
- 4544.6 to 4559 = 4558.73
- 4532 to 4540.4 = 4539.87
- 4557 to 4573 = 4572.40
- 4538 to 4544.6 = 4543.01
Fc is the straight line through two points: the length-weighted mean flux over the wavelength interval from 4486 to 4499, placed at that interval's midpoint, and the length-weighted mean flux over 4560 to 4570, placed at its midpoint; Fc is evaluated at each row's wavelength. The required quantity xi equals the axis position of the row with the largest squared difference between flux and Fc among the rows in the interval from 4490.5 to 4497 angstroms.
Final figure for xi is 4492.04 angstroms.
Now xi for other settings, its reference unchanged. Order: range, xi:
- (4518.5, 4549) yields 4531.52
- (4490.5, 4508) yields 4506.55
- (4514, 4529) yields 4522.14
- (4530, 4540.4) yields 4531.52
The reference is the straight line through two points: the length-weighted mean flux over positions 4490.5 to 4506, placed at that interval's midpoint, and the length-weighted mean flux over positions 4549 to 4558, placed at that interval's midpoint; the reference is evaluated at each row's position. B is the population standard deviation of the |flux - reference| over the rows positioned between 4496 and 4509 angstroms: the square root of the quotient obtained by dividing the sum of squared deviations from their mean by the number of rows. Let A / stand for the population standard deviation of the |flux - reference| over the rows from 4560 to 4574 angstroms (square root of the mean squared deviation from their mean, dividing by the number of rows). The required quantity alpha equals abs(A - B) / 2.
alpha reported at 0.14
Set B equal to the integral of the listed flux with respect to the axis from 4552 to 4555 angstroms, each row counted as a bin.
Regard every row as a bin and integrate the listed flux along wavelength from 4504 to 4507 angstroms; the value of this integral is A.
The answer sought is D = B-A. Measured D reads -11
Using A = 92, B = 80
